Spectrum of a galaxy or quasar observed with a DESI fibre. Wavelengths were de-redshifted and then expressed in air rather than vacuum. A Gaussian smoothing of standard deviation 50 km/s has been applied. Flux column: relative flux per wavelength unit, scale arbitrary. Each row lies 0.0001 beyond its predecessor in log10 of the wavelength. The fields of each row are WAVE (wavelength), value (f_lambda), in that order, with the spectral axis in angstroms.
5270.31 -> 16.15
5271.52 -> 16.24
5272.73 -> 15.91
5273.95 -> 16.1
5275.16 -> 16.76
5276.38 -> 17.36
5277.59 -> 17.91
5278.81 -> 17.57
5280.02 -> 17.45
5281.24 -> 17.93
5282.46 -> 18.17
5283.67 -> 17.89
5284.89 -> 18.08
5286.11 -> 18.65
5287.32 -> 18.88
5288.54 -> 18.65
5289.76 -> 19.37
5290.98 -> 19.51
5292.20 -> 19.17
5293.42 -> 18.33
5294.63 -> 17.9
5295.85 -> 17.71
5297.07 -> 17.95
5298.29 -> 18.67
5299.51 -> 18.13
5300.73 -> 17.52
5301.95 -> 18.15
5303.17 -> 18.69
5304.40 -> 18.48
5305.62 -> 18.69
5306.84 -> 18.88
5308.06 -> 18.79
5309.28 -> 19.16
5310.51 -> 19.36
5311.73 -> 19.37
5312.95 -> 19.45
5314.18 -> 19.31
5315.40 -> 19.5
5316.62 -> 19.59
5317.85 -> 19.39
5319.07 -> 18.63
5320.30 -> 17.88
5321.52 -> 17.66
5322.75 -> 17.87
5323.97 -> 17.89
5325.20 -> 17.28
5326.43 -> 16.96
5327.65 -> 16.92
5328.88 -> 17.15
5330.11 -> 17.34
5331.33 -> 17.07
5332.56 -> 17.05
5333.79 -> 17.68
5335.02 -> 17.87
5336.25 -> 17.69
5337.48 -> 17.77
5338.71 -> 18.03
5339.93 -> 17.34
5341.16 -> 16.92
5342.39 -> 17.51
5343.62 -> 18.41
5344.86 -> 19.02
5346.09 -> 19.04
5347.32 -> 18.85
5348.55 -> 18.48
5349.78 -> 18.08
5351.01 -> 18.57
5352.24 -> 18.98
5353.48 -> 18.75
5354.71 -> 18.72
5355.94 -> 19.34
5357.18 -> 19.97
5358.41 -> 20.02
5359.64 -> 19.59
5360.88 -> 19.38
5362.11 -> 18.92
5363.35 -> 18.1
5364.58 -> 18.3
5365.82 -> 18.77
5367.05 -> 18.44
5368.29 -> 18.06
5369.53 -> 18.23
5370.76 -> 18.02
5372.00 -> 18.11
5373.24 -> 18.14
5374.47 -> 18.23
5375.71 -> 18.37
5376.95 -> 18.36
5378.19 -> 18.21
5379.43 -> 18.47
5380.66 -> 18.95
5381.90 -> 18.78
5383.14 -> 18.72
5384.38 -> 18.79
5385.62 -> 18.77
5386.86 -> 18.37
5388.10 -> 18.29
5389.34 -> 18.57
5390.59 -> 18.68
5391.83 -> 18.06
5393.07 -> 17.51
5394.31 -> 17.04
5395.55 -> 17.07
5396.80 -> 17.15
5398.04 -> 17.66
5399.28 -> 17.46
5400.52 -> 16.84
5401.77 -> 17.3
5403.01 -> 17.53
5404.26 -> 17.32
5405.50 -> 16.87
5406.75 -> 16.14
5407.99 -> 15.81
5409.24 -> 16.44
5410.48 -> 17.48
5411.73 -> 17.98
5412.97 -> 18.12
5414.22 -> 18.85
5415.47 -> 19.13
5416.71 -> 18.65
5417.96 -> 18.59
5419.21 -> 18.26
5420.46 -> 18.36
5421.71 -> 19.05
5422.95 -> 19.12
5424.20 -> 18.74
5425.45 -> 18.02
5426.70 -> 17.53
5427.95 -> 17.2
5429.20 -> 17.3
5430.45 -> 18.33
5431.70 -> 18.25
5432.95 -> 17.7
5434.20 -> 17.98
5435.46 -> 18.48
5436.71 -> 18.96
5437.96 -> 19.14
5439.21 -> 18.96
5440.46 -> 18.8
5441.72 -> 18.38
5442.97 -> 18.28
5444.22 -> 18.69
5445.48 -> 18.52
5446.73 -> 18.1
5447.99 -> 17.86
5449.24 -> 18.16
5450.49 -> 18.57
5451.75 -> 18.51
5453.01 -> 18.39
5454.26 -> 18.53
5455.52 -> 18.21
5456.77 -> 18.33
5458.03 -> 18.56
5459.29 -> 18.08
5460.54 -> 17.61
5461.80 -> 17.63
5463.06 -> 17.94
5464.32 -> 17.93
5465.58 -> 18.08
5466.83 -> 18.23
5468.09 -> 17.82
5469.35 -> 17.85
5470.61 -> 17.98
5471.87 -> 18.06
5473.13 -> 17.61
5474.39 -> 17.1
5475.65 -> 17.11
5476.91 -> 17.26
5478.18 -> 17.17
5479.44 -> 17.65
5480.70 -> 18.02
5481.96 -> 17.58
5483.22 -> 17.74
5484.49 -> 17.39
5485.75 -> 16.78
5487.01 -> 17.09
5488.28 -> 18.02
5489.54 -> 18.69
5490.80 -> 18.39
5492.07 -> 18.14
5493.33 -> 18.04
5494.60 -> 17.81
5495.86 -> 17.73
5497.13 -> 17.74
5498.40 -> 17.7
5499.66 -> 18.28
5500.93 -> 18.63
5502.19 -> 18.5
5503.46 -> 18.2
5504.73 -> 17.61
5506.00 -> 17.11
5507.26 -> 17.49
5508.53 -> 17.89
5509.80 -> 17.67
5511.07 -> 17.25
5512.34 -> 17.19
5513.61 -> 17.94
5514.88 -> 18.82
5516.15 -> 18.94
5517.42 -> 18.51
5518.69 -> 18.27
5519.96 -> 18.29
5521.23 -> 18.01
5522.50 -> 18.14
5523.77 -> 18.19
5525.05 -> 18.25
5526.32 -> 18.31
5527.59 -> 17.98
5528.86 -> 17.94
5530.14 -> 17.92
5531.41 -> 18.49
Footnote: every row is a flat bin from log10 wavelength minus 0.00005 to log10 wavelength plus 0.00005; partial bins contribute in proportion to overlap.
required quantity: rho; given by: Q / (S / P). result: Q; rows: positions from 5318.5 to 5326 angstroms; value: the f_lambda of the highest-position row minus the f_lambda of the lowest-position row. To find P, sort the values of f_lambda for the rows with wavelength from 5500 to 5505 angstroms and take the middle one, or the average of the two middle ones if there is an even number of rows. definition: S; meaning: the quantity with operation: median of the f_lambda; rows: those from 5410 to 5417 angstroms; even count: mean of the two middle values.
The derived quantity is -1.3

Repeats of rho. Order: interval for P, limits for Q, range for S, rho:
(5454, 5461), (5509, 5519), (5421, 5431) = 0.6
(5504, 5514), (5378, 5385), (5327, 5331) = 0.6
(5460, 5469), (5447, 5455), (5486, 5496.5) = 0.7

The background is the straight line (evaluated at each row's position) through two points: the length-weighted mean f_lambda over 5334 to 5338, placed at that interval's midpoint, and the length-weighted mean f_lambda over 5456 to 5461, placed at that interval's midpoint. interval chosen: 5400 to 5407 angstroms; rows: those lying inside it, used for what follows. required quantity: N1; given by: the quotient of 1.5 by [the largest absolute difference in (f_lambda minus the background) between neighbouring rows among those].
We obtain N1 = 2.0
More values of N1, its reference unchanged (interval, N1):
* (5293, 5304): 2.1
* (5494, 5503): 2.6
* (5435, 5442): 3.2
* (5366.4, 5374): 3.9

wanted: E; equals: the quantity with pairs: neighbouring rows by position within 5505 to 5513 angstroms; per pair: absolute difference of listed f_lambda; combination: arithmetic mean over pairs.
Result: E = 0.296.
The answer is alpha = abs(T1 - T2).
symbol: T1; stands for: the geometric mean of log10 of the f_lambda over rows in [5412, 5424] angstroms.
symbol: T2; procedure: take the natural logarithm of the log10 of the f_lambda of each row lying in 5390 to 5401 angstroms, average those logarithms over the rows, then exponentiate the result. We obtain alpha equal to 0.029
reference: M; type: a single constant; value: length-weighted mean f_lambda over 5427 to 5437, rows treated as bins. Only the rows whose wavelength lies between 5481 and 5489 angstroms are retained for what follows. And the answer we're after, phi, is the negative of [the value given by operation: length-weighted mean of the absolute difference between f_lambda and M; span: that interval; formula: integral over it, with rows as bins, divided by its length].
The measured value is -0.5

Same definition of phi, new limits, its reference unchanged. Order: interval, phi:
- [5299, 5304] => -0.4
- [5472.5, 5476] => -0.7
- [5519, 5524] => -0.2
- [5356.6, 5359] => -2.0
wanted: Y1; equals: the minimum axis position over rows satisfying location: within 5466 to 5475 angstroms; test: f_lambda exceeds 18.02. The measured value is 5466.83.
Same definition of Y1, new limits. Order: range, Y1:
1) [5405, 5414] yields 5412.97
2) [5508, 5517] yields 5514.88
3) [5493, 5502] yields 5493.33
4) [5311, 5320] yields 5311.73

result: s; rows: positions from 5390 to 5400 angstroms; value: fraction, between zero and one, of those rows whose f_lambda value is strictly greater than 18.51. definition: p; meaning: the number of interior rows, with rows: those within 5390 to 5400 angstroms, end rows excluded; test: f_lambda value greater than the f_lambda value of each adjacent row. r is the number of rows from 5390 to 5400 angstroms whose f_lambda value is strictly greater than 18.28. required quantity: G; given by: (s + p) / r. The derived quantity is 1.1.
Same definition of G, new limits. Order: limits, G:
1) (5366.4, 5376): 0.5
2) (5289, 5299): 0.3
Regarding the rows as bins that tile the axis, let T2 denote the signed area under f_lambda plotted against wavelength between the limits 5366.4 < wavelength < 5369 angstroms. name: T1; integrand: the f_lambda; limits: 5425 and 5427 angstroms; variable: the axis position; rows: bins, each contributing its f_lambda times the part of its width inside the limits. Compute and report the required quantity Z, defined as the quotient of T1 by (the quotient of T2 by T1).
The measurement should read 27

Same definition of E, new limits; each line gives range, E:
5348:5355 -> 0.312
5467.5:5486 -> 0.276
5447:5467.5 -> 0.219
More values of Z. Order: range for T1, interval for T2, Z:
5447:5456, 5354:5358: 350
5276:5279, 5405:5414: 18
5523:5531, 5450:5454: 284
